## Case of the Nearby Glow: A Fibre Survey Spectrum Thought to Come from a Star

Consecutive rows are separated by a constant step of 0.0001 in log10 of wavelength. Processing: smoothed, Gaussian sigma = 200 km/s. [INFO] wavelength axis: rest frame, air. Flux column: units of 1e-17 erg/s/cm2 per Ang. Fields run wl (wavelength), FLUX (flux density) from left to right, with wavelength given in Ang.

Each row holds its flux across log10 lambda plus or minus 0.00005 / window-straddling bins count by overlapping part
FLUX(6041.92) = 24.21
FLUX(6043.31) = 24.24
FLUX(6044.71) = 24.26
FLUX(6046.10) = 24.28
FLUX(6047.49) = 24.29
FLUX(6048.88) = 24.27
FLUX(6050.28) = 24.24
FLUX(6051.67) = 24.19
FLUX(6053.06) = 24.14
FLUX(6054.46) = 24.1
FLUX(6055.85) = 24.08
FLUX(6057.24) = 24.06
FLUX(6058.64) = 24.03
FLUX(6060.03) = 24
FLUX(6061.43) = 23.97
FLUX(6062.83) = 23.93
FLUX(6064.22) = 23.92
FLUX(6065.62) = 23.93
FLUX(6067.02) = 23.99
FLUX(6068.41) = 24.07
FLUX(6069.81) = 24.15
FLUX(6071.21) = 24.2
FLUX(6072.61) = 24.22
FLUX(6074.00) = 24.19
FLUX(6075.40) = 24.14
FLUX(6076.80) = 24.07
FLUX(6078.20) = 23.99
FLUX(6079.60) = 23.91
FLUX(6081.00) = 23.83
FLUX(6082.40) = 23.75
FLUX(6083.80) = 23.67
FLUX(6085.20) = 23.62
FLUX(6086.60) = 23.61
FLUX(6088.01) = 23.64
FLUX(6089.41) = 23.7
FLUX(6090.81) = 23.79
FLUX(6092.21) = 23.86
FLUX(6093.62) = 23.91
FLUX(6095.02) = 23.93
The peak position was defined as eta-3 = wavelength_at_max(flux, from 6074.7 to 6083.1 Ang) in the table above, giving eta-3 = 6075.40 Ang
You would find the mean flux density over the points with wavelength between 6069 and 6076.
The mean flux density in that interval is 24.2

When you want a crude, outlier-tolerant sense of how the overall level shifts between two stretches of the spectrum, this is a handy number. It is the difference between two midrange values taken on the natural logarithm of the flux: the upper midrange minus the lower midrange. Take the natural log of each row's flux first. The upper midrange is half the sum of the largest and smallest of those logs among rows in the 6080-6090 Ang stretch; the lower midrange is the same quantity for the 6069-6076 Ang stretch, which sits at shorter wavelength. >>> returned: -0.019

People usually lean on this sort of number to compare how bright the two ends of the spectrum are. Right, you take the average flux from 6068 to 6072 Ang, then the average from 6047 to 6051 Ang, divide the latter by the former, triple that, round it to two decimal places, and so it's 3.02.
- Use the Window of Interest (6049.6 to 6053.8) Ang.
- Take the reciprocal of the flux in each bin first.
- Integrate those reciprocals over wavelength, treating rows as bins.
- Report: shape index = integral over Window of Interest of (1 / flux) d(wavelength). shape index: 0.17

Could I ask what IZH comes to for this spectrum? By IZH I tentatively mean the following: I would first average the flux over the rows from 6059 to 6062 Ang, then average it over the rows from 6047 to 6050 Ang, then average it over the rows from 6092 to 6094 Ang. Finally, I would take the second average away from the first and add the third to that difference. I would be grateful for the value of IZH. 23.6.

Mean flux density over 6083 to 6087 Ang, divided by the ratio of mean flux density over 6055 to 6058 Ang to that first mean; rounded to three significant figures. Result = 23.2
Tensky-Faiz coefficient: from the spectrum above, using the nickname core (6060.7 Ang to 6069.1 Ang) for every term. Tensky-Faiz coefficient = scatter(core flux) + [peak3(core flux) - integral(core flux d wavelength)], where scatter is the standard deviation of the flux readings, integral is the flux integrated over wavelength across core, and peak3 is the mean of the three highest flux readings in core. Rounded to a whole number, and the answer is -177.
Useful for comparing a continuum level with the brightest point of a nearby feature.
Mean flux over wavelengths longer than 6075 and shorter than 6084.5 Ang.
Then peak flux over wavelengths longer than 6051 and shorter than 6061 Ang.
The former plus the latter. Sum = 48.1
